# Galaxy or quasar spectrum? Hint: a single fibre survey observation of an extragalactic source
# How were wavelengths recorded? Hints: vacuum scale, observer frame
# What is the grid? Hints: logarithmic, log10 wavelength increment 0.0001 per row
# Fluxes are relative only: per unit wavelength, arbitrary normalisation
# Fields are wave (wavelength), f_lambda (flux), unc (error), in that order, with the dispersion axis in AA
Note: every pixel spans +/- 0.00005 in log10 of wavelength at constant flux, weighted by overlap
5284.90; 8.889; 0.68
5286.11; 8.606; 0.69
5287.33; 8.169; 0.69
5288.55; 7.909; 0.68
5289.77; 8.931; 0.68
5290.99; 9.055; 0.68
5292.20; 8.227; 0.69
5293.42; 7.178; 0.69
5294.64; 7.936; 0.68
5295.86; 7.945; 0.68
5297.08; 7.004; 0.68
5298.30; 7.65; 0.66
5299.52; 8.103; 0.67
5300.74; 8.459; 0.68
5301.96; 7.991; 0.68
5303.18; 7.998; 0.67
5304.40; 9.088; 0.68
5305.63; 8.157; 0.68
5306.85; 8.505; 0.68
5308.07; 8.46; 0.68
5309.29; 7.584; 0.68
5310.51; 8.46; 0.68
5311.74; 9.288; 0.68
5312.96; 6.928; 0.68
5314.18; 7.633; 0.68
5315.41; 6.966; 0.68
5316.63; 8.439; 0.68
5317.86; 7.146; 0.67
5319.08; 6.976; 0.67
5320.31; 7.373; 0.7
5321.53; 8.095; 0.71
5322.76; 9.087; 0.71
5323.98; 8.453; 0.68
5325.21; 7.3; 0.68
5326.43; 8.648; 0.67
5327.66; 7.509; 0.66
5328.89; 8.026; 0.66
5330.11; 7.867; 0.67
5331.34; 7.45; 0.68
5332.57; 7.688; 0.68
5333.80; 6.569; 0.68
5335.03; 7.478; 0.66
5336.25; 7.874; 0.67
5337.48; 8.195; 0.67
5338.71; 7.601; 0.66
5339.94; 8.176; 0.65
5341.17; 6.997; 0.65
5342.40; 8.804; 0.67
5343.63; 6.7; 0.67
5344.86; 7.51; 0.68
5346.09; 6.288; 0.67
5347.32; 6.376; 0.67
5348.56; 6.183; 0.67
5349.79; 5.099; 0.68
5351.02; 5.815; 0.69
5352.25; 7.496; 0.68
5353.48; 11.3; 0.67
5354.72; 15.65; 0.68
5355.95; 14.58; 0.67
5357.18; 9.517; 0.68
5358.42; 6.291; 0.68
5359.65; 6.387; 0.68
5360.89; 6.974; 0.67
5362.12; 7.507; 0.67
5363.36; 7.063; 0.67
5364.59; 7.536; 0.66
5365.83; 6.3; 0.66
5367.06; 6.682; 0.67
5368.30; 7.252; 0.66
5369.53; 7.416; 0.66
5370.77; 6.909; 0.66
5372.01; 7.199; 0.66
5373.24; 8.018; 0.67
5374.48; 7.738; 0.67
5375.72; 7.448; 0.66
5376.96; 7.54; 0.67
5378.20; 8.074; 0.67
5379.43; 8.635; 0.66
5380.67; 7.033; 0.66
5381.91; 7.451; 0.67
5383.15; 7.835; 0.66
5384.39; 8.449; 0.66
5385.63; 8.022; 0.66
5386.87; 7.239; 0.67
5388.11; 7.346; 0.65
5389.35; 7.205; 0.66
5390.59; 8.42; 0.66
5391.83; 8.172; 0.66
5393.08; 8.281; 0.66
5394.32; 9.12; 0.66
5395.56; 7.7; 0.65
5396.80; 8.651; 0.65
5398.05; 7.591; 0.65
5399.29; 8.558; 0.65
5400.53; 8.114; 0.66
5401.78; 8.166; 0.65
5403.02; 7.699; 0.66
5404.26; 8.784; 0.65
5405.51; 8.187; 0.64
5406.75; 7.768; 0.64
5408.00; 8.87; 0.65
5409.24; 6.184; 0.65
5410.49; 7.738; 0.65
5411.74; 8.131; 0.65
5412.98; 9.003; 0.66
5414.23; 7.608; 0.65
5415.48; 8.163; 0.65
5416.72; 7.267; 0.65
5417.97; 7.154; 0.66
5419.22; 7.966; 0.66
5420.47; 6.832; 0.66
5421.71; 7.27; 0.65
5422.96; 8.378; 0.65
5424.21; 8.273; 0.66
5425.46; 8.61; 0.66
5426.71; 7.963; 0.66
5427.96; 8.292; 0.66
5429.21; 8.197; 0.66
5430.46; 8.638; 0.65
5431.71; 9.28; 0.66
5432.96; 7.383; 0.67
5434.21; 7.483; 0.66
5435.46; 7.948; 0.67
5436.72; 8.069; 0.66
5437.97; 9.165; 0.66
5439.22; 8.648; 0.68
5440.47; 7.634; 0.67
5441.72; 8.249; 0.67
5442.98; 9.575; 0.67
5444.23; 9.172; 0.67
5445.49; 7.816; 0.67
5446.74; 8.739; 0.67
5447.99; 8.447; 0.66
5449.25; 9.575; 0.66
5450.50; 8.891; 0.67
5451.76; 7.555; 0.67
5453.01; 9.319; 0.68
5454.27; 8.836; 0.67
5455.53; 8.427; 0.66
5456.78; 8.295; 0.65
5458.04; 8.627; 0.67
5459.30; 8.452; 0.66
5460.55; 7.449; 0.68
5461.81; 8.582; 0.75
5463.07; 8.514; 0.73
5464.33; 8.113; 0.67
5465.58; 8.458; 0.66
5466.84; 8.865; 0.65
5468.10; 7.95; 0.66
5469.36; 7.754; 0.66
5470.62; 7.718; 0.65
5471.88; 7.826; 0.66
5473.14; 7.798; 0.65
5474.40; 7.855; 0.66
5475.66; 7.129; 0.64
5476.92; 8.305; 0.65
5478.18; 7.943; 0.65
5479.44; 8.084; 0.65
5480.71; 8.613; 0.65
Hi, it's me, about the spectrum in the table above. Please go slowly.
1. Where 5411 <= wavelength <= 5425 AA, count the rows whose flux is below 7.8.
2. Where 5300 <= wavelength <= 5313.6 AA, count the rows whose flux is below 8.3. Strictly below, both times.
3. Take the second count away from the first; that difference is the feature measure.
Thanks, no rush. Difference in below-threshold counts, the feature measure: 0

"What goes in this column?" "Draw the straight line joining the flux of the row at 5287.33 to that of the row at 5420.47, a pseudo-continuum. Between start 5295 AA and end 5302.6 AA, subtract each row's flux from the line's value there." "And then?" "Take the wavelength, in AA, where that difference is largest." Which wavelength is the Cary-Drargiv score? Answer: 5297.08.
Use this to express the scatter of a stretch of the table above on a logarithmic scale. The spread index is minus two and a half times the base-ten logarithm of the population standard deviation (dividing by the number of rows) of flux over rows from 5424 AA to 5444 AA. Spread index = 0.54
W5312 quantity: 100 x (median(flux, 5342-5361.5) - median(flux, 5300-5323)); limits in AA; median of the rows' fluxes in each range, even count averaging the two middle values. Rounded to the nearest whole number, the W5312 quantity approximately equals -126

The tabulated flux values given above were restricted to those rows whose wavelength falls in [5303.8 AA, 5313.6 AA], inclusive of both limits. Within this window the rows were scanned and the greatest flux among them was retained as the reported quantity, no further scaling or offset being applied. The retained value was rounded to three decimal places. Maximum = 9.288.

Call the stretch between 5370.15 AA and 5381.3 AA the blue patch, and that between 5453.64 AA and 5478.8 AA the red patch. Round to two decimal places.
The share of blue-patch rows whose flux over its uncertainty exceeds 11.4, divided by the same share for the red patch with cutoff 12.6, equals 1.11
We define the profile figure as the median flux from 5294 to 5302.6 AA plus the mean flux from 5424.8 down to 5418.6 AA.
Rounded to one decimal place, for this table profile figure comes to 15.7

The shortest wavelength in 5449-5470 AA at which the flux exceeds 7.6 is 5449.25 AA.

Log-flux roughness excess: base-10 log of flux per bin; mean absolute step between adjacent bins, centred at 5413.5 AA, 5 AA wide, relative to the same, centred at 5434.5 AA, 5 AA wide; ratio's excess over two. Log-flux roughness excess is 1.83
